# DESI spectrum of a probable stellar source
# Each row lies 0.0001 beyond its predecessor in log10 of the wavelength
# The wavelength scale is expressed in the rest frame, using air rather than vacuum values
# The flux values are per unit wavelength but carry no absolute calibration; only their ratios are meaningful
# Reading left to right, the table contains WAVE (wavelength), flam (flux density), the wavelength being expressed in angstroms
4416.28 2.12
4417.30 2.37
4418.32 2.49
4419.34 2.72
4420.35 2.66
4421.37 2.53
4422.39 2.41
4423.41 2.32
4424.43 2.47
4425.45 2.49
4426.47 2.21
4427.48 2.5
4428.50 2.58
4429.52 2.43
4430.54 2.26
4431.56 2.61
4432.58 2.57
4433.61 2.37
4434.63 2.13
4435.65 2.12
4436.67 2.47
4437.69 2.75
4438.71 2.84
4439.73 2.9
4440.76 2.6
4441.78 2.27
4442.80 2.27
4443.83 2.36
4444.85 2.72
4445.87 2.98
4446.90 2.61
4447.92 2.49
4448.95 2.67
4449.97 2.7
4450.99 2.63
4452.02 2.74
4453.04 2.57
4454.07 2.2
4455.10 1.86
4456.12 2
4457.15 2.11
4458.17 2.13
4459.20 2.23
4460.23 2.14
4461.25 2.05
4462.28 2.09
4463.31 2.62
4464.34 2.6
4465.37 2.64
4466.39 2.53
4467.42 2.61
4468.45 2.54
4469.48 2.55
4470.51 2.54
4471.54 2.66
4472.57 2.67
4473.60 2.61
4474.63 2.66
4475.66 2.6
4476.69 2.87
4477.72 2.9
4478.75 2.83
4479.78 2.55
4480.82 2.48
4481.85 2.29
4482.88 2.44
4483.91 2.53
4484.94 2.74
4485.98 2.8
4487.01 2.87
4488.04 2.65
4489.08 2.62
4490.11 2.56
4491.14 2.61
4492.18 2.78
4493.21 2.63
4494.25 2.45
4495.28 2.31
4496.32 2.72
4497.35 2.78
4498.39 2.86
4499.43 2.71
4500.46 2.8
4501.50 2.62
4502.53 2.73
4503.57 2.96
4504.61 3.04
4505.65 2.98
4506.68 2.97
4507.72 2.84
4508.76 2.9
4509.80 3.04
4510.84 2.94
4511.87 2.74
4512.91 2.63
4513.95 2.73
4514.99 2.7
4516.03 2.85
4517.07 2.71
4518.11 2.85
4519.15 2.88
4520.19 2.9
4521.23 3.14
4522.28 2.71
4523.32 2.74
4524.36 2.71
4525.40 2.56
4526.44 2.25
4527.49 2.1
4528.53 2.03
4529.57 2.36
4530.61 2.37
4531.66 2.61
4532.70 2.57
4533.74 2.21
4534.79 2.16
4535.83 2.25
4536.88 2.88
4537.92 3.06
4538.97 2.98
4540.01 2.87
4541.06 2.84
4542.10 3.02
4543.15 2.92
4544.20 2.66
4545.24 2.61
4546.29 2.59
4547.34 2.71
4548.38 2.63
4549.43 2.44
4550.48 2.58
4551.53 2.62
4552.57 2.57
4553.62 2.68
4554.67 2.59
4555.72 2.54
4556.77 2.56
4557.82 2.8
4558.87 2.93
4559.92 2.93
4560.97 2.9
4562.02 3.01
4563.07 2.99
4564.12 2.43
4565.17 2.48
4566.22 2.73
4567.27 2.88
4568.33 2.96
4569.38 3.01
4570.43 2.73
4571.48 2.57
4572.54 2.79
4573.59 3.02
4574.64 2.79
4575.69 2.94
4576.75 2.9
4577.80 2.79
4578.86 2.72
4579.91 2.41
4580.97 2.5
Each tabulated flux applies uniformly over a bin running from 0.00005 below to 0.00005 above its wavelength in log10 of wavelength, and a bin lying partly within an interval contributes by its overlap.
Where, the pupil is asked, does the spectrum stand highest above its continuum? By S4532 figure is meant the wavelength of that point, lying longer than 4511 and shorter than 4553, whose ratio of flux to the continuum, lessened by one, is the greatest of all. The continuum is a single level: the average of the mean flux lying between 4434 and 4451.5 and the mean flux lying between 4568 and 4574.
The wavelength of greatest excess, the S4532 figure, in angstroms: 4521.23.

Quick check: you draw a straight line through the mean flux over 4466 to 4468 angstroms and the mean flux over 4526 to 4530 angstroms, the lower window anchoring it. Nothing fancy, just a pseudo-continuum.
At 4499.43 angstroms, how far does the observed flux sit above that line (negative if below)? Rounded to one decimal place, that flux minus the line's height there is 0.3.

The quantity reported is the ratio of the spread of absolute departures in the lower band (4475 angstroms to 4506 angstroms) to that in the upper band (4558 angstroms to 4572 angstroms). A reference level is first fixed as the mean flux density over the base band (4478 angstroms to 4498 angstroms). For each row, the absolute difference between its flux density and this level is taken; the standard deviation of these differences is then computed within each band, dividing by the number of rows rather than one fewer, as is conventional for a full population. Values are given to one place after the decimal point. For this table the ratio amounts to 1.0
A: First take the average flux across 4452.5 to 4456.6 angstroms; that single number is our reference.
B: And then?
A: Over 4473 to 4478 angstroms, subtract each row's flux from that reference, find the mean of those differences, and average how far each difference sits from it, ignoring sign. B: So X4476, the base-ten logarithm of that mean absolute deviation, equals -0.90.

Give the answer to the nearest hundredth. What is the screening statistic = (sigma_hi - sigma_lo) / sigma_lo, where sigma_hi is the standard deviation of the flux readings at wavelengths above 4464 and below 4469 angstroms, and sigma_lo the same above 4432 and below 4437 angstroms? -0.77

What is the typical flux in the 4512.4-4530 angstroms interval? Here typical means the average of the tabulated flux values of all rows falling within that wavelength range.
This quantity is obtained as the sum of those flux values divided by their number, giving 2.64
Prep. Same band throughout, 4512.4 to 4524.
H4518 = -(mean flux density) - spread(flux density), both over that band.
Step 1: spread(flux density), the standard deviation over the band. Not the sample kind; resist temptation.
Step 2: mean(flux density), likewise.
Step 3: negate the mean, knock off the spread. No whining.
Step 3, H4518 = -2.94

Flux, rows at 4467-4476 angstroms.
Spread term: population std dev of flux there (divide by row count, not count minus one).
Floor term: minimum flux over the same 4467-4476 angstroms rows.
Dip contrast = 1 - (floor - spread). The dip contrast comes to -1.5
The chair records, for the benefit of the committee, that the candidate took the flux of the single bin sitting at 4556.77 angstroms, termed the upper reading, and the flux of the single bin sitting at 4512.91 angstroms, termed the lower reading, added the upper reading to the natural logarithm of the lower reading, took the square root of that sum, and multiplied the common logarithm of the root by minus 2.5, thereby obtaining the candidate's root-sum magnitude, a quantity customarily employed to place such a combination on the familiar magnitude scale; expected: -0.68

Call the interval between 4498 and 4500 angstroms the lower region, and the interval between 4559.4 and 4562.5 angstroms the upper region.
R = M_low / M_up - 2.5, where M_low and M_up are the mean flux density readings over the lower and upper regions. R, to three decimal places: -1.555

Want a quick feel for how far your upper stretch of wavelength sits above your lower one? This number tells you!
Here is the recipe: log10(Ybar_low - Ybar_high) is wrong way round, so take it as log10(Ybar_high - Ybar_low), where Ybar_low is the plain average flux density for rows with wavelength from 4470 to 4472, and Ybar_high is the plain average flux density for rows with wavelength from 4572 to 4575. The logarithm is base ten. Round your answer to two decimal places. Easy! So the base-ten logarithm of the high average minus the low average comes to -0.57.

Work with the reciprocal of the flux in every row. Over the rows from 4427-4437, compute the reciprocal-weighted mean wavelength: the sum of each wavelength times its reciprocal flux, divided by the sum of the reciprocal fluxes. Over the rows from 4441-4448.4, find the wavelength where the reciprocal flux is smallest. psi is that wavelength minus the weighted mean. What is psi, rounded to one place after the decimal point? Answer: 13.7 angstroms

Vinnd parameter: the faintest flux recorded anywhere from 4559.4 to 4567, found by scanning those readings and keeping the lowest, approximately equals 2.43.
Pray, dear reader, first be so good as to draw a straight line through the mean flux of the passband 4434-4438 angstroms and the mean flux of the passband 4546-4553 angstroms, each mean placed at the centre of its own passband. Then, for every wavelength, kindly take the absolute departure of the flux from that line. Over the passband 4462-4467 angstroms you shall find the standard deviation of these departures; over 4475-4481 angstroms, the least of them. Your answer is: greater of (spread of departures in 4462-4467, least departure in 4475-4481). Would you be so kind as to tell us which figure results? 0.07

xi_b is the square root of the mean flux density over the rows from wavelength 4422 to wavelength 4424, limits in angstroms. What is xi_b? 1.54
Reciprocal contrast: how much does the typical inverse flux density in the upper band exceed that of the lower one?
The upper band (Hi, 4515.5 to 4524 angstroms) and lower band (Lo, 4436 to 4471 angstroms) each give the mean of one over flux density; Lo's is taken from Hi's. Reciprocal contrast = -0.058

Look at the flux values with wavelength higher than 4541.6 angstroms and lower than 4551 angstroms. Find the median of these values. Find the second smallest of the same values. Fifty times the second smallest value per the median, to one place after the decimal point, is 49.0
